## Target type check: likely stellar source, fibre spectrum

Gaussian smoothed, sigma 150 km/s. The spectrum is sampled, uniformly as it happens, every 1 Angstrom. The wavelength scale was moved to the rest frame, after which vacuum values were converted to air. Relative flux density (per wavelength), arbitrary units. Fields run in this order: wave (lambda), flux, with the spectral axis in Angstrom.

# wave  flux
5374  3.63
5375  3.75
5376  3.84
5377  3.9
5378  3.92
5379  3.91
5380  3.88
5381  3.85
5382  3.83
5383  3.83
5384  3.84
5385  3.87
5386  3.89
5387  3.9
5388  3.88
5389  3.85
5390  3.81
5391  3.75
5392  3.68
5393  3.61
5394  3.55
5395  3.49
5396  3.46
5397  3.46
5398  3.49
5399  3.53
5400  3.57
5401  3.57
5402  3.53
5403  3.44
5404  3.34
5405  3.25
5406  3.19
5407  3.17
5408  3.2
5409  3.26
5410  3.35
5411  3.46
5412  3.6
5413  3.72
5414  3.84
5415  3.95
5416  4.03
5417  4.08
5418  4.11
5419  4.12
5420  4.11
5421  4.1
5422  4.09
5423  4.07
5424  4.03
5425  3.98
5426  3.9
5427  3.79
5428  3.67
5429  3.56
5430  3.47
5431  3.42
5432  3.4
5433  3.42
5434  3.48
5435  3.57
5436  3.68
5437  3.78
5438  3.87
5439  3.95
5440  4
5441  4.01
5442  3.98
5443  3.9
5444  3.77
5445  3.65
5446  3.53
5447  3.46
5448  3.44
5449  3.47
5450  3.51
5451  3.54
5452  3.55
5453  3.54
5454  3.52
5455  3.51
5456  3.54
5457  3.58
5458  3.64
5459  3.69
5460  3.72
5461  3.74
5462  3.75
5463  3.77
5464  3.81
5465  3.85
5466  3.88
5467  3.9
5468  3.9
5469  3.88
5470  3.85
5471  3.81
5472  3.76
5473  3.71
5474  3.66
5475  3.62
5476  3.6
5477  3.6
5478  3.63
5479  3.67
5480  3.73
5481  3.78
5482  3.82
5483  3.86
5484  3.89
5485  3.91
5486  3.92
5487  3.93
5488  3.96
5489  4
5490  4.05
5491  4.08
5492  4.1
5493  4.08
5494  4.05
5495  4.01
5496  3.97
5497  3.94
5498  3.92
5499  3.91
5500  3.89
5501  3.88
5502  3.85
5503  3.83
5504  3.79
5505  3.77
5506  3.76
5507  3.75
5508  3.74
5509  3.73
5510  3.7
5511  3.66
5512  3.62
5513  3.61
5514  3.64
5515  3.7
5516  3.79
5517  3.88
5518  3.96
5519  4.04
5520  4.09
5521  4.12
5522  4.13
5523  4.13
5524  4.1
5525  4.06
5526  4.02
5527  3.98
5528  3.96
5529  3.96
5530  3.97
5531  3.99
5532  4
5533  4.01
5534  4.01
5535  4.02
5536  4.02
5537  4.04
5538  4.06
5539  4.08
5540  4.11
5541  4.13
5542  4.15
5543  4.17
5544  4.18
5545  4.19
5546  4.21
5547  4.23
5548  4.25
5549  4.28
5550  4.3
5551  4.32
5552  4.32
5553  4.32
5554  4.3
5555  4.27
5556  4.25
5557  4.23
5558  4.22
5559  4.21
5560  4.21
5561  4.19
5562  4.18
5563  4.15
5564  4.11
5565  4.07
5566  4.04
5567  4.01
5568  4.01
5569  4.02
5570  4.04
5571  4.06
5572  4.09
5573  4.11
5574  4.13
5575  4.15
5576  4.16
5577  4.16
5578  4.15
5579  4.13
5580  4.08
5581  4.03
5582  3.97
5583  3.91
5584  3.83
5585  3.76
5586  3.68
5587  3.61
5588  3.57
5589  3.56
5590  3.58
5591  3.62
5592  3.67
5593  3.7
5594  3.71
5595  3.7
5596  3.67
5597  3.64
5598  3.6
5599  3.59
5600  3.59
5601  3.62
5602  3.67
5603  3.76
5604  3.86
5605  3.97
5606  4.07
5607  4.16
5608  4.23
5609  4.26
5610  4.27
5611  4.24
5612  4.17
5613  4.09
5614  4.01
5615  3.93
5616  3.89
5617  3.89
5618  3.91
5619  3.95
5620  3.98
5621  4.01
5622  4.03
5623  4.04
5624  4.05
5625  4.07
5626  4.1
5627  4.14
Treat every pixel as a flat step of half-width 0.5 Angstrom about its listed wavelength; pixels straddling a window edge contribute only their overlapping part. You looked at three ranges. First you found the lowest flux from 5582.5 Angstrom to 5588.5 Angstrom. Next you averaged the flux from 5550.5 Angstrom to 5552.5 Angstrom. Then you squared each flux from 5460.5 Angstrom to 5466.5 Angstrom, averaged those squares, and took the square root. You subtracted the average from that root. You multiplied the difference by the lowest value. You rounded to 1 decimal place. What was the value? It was -1.9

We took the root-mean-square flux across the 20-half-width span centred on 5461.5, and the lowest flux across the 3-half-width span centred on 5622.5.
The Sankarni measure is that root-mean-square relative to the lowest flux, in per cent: 93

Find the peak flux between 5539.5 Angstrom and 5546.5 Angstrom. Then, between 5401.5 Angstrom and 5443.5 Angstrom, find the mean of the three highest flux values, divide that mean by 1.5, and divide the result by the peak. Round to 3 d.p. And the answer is 0.651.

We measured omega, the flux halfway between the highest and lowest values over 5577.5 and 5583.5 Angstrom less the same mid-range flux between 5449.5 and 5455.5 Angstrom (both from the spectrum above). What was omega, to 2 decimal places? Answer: 0.50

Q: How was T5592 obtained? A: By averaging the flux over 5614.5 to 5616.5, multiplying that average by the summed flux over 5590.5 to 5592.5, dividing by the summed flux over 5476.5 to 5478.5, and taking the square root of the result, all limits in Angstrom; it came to 1.99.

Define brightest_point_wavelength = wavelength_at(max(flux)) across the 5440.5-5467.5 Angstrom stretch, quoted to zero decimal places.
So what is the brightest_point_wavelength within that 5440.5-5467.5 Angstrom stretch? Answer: 5441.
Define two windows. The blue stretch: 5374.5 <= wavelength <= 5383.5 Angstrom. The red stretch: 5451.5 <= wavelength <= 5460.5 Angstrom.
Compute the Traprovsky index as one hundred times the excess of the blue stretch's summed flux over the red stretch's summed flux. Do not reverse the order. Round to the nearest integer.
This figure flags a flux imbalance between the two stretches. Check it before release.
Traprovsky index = 242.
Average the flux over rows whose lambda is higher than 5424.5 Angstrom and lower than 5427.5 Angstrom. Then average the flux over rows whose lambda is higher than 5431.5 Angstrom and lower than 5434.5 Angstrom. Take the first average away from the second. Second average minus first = -0.46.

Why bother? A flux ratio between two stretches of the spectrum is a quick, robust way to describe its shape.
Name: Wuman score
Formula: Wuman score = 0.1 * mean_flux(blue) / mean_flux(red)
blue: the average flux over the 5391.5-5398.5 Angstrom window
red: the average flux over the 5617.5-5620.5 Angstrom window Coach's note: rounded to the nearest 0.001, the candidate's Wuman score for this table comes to 0.090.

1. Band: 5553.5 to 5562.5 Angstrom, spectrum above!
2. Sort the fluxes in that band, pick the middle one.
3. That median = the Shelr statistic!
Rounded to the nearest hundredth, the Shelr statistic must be 4.22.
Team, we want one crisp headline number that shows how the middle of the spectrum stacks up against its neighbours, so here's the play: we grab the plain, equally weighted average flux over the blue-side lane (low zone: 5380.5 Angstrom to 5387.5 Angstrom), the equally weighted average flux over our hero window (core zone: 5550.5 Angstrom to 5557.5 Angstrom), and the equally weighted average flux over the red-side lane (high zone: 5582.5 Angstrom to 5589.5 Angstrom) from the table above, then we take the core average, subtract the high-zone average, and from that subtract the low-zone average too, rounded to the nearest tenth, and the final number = -3.3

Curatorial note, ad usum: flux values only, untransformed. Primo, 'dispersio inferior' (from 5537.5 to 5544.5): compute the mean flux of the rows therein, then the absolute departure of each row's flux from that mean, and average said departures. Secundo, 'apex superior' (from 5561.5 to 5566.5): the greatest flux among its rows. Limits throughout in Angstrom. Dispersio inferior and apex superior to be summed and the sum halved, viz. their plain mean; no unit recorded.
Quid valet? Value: 2.11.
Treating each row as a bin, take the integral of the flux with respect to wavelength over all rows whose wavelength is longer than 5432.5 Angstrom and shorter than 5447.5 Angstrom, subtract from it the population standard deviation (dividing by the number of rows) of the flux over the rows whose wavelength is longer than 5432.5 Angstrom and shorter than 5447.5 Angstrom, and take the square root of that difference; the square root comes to 7.47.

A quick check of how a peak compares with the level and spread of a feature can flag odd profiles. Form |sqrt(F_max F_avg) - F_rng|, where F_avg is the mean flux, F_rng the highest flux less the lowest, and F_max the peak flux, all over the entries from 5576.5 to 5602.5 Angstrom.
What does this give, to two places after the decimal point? 3.36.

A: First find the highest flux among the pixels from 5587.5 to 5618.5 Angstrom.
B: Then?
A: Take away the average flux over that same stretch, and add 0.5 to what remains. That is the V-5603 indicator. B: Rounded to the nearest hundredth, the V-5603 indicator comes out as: 0.92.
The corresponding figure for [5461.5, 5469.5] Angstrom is 0.56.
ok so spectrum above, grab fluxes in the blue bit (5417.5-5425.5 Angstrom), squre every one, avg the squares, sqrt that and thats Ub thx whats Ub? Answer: 4.08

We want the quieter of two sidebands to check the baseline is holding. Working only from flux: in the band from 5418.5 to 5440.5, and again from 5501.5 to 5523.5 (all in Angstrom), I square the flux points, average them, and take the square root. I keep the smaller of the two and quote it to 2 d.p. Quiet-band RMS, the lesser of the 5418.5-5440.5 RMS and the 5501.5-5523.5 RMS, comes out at 3.80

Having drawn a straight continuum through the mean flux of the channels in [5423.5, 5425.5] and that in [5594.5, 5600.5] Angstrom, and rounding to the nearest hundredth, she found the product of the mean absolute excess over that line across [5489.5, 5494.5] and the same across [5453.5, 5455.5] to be 0.09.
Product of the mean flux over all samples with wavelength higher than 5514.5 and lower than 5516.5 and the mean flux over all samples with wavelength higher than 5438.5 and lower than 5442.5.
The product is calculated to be 14.9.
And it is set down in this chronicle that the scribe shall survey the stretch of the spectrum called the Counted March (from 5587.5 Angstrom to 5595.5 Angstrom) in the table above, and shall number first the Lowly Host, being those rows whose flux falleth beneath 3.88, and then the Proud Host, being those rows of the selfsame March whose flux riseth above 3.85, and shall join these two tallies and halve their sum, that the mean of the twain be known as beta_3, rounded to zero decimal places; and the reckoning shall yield 4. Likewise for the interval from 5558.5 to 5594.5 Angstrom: 18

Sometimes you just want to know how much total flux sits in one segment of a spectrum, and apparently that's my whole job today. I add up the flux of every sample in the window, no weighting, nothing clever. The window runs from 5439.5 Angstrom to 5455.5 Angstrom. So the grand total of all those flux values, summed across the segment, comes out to 58.4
